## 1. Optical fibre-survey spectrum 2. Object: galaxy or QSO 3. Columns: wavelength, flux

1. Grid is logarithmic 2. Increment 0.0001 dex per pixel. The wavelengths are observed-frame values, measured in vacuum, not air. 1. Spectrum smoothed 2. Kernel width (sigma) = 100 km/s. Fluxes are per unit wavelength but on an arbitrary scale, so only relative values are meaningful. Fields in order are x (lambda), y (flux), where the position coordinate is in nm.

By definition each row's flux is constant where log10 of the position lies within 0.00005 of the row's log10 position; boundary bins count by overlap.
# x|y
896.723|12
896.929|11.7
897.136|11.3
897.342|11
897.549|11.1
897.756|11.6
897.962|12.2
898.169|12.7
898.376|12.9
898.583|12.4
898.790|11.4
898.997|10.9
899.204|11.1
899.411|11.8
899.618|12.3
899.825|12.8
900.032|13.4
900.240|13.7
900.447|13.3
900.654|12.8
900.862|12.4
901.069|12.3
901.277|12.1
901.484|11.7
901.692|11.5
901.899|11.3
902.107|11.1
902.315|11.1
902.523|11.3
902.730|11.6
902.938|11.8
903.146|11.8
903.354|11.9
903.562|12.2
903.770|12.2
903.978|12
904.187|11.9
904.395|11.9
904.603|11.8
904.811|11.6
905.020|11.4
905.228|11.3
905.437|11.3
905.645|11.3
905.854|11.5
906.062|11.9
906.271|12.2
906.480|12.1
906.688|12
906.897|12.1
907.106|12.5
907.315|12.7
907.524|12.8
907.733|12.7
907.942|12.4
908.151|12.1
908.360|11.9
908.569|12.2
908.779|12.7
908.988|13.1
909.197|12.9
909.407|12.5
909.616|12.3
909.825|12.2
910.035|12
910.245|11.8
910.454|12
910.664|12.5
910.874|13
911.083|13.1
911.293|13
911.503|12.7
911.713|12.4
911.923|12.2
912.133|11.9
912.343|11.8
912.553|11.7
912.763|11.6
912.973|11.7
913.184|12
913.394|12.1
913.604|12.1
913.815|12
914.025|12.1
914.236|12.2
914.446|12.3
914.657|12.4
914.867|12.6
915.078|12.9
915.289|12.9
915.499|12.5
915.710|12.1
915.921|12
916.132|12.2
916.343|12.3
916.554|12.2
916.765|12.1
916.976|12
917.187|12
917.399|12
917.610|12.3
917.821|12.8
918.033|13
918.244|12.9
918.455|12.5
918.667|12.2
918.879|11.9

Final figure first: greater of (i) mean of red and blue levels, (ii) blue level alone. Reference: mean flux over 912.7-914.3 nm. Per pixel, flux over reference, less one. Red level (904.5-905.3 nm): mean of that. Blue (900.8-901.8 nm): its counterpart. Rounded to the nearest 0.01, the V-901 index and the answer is 0.00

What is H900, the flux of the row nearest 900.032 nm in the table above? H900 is 13.4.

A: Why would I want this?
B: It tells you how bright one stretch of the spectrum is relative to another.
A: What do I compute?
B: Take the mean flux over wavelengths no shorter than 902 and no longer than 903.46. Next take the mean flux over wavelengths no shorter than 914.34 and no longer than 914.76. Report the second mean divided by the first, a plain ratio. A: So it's 1.07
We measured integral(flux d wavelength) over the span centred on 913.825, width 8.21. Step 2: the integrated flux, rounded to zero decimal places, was 101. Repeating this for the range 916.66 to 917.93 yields 15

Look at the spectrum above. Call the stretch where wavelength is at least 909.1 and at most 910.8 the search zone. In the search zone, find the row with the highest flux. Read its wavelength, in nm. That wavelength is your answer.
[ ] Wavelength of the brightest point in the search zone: 909.197 nm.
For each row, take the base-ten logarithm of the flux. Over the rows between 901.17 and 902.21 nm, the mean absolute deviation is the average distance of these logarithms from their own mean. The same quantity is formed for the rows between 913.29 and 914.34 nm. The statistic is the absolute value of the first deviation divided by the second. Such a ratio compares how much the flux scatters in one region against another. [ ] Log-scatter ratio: 7.5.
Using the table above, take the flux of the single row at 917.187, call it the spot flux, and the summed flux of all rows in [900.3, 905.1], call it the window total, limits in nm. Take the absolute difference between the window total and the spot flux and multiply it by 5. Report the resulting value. 1305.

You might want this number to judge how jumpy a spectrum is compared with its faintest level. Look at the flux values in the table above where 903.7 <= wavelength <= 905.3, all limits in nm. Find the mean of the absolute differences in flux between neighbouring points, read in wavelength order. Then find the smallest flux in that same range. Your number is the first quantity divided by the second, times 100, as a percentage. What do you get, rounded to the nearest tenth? 1.1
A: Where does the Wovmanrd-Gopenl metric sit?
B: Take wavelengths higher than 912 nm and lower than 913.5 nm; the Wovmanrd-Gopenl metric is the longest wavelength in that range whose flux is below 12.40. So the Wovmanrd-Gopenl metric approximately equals 913.394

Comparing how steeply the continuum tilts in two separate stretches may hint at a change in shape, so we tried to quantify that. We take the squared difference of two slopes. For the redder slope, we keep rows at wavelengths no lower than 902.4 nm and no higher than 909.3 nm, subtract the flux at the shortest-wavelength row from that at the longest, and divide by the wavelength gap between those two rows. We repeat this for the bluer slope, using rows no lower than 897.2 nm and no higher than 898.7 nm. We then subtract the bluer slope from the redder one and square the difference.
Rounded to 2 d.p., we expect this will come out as 0.79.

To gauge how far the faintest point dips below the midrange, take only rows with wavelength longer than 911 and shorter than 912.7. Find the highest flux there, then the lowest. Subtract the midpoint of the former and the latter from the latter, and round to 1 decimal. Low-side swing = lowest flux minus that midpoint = -0.7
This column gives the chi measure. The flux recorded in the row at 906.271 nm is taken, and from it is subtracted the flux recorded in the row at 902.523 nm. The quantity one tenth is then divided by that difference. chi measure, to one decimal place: 0.1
